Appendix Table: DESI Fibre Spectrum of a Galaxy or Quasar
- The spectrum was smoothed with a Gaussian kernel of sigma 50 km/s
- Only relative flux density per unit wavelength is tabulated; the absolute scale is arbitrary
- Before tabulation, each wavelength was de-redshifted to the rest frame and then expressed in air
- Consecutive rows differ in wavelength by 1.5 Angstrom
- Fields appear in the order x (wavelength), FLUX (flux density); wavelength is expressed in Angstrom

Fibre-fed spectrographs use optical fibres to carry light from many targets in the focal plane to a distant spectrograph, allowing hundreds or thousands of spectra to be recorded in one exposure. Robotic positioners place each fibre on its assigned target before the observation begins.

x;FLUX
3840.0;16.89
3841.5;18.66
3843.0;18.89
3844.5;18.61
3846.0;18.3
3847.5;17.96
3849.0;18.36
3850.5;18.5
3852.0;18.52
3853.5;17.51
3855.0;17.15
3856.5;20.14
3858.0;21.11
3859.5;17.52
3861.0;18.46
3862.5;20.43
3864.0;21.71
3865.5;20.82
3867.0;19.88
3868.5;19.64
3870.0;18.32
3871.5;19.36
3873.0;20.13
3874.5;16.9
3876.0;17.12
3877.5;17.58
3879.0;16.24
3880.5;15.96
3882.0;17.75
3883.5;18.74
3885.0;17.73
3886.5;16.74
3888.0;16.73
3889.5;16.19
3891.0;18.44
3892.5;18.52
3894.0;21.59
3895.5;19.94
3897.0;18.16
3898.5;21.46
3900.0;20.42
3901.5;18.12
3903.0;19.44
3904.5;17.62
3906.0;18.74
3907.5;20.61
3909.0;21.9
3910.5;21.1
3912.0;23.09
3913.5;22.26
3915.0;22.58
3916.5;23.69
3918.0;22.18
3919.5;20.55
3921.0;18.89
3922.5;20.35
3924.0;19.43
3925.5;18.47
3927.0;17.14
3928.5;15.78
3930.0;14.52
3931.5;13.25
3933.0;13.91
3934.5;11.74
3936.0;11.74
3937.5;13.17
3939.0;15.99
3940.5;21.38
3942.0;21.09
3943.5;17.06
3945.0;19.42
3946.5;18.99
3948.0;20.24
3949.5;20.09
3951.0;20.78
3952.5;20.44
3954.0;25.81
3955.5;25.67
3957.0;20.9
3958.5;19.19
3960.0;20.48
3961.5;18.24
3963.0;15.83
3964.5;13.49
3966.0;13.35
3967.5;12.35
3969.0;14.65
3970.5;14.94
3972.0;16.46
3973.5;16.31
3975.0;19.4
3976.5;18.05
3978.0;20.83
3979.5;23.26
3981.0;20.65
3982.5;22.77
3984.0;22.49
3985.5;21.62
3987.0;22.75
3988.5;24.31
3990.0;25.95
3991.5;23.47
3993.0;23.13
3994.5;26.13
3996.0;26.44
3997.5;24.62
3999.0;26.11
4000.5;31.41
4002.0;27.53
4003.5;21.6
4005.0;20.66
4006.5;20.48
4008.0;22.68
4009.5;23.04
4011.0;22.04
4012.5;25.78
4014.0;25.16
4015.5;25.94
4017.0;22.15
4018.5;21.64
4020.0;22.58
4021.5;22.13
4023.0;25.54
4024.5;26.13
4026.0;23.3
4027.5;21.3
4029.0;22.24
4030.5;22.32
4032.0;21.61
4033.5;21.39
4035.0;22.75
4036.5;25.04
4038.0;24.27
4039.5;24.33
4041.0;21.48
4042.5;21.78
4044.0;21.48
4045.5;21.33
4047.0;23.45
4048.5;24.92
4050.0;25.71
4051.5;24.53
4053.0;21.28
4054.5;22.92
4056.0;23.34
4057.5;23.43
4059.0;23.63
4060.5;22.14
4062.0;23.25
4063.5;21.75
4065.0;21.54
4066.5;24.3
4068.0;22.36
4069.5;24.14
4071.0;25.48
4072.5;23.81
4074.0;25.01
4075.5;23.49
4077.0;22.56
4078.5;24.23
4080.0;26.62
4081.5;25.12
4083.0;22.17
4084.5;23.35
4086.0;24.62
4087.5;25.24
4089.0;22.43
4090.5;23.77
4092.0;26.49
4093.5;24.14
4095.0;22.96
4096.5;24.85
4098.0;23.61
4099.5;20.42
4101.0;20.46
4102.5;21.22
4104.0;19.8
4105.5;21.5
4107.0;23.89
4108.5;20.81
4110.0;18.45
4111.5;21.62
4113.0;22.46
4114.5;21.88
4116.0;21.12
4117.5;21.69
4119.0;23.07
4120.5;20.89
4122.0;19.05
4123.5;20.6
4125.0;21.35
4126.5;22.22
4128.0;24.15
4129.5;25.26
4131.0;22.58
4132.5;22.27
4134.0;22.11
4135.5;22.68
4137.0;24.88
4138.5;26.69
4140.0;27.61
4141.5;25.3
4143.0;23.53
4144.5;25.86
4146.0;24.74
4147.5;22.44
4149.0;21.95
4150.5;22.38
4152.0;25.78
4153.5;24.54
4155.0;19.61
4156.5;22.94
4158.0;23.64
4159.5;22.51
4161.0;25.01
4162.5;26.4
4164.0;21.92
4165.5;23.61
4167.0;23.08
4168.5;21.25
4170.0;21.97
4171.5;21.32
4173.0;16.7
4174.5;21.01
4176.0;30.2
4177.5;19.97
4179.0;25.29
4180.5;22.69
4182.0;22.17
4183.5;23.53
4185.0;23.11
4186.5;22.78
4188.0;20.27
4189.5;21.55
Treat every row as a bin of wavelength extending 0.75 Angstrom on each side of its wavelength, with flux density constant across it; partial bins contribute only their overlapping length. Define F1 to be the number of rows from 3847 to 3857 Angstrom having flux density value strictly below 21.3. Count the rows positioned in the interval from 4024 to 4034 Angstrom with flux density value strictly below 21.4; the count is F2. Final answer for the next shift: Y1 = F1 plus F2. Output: 9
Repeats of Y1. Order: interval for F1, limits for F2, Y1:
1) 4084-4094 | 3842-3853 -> 7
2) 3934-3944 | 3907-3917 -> 8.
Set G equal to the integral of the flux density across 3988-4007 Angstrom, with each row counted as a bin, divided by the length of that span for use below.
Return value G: 25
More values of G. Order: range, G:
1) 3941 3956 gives 21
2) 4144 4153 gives 24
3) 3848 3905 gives 19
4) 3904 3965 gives 19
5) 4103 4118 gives 21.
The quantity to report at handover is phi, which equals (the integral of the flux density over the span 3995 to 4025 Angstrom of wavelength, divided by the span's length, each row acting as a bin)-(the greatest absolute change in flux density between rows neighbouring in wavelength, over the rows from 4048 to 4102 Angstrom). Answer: 20.9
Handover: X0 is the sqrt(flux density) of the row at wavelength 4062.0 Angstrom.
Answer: 4.8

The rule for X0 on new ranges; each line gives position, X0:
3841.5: 4.3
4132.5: 4.7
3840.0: 4.1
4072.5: 4.9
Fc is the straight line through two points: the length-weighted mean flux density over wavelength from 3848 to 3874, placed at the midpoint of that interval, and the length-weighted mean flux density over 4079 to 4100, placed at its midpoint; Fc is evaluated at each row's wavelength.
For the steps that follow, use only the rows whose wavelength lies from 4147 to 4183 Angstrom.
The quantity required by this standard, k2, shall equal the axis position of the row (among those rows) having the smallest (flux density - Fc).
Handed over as 4173.0 Angstrom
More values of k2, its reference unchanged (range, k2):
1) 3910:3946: 3936.0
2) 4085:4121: 4110.0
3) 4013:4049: 4045.5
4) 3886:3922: 3889.5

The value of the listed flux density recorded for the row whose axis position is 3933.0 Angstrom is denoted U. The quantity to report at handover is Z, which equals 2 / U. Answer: 0.144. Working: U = 13.91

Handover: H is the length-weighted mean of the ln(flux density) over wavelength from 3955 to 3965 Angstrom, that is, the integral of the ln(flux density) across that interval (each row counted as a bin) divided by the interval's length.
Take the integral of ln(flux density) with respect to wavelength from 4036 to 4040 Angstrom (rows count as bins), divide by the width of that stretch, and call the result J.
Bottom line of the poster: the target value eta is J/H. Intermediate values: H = 2.93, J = 3.20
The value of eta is 1.09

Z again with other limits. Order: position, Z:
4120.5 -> 0.096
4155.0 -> 0.102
